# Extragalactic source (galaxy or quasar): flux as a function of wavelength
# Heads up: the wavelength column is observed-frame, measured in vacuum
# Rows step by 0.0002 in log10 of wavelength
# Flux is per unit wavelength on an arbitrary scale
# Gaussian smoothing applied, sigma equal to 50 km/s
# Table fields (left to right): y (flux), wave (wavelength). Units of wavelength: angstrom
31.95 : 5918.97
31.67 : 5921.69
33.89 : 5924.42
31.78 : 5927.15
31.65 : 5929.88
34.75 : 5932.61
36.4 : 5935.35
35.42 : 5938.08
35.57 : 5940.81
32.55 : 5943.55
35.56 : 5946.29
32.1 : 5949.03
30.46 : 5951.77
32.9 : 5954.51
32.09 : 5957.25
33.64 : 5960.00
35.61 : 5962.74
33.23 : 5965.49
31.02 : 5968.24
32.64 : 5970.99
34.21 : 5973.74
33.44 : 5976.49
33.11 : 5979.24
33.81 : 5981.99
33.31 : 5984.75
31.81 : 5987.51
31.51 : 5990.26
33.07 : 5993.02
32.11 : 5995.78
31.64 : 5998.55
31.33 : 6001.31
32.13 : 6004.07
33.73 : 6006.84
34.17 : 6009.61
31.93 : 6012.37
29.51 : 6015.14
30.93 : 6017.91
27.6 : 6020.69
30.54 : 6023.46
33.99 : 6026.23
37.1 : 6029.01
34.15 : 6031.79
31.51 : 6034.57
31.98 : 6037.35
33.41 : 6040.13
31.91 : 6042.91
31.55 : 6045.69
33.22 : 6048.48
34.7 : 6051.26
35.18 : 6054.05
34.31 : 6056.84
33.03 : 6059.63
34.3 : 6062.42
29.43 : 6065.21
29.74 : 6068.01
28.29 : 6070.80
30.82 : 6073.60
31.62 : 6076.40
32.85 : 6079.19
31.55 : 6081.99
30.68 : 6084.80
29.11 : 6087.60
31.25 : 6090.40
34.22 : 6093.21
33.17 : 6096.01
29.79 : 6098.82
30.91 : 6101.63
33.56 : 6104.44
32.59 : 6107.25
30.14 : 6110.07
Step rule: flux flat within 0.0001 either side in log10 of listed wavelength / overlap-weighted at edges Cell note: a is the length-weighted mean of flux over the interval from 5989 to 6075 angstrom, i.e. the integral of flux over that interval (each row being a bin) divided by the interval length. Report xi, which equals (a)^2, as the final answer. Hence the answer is 1038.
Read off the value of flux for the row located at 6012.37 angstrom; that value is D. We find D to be 31.93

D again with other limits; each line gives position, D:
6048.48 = 33.22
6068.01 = 29.74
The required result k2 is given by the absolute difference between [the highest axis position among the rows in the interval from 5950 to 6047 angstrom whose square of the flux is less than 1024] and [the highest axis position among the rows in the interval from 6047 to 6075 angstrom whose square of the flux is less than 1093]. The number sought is 27.9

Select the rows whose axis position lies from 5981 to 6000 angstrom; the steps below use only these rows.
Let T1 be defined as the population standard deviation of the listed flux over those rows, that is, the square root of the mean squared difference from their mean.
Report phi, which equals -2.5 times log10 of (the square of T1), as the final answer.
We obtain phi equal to 0.36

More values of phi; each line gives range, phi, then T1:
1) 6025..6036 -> -1.48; 2.0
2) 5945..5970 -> -1.14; 1.7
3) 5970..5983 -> 1.32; 0.5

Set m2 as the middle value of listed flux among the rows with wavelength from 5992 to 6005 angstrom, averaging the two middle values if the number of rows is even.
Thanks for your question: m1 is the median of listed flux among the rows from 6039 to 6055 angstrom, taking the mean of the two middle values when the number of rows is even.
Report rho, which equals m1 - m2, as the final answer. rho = 1.2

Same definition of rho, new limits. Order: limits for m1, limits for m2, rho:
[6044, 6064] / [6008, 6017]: 2.4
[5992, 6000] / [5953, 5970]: -1.0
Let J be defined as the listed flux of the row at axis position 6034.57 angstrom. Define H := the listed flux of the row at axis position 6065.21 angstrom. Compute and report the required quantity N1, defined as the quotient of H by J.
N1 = 0.93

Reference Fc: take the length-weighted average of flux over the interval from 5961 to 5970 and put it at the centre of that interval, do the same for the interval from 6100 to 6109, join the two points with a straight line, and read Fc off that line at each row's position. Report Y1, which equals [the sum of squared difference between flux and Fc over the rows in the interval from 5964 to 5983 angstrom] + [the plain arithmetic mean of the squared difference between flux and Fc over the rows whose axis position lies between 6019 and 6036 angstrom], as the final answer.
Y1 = 16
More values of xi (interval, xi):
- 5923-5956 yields 1127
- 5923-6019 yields 1085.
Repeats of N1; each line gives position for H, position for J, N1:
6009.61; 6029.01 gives 0.92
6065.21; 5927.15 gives 0.93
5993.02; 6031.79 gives 0.97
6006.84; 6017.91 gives 1.09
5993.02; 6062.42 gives 0.96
